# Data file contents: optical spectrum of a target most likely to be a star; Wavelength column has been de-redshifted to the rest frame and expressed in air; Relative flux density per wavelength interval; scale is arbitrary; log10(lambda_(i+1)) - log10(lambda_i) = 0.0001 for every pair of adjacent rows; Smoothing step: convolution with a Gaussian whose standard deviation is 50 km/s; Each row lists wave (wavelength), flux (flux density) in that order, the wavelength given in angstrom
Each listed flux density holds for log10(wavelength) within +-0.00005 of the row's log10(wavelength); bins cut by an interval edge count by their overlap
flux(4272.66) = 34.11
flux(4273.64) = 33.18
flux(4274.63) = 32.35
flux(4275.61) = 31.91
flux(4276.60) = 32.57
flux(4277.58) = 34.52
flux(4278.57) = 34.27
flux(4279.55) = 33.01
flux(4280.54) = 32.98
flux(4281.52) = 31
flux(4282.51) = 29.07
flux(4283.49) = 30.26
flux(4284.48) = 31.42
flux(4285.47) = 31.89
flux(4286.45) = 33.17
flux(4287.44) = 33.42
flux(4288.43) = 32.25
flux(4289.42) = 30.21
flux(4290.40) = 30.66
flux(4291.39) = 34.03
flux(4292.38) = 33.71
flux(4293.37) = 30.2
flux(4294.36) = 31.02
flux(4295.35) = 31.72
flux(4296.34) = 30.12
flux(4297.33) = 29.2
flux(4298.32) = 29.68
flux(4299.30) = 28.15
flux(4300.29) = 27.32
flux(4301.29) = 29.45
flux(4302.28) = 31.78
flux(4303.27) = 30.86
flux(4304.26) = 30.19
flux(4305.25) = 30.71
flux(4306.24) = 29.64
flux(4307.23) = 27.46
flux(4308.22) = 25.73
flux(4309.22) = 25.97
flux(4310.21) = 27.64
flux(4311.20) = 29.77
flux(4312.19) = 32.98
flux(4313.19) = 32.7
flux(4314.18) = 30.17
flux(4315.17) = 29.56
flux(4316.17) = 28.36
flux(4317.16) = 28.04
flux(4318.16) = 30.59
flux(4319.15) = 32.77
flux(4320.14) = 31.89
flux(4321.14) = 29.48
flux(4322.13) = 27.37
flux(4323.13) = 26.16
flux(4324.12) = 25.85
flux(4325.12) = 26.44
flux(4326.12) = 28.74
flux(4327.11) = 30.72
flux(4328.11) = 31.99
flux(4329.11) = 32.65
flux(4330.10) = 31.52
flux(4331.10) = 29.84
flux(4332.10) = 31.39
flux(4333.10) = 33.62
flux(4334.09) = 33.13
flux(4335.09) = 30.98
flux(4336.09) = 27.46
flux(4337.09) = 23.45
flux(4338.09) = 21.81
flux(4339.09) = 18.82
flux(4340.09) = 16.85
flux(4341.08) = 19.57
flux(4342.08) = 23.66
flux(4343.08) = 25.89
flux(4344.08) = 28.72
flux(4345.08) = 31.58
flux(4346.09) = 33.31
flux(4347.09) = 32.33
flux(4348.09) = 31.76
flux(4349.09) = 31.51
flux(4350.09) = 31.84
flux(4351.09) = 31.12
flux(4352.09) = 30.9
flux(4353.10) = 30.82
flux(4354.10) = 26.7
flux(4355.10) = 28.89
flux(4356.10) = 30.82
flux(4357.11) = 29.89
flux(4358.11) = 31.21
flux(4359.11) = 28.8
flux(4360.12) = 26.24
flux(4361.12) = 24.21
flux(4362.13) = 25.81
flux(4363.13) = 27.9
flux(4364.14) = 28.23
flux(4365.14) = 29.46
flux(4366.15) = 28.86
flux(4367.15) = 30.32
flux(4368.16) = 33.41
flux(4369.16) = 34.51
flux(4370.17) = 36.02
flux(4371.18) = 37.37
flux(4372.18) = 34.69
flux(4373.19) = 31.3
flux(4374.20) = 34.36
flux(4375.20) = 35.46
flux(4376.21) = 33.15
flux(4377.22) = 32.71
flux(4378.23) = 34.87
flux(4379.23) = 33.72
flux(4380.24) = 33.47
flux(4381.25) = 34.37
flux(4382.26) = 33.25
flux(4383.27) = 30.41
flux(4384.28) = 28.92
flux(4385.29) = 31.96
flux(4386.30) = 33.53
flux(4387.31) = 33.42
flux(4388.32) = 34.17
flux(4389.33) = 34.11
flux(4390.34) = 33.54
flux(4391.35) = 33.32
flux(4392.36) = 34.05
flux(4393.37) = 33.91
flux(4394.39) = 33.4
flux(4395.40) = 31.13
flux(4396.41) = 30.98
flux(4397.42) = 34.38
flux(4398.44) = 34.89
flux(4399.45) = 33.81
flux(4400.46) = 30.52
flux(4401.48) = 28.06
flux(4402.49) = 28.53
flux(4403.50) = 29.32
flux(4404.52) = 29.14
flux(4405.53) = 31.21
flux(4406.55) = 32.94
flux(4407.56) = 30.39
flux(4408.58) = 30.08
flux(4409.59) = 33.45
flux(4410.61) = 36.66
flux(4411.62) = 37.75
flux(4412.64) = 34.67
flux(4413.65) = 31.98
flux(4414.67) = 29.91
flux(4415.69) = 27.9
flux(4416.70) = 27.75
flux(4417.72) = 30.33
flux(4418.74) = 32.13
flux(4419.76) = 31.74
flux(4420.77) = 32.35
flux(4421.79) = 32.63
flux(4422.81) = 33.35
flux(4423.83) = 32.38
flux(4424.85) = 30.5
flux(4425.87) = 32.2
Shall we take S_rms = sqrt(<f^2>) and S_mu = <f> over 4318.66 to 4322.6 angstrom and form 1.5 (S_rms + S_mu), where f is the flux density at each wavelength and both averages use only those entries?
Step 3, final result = 91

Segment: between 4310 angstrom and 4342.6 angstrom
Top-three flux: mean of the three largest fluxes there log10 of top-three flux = 1.52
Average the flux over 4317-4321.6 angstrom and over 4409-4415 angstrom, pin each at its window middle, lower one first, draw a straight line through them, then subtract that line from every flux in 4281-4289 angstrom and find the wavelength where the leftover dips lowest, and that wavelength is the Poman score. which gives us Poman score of 4282.51 angstrom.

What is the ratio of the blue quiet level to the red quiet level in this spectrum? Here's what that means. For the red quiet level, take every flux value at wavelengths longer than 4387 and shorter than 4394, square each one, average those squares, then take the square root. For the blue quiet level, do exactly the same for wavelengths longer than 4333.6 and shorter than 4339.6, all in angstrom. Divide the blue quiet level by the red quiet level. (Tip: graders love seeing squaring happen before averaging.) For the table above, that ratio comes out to 0.78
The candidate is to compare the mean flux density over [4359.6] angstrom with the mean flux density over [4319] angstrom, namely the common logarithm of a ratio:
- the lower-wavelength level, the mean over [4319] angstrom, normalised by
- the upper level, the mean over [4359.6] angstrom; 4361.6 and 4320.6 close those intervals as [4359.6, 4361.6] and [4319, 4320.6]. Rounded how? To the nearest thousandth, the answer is 0.108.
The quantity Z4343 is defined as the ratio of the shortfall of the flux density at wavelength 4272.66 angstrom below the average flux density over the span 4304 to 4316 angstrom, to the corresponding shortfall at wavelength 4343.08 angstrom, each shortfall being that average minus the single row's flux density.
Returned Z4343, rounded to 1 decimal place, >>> -1.4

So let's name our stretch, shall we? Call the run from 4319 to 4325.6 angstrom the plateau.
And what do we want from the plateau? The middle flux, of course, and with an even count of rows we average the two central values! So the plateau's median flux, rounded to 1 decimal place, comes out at 27.4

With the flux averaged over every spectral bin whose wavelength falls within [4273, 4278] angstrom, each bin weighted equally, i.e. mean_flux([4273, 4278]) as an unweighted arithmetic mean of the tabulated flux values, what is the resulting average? 32.9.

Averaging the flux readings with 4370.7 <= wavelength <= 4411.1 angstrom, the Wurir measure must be 32.7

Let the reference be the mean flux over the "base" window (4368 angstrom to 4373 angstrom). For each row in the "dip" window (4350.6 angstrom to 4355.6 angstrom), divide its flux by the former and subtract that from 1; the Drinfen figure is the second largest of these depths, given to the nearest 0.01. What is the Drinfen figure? 0.18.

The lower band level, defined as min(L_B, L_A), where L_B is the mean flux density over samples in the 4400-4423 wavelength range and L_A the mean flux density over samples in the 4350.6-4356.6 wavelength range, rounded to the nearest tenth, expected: 29.9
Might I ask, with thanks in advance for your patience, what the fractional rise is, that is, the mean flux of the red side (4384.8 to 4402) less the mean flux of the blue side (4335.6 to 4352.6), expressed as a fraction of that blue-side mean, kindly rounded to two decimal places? 0.21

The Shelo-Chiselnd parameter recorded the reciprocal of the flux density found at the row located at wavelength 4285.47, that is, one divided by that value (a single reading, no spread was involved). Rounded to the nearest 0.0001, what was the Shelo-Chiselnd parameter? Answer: 0.0314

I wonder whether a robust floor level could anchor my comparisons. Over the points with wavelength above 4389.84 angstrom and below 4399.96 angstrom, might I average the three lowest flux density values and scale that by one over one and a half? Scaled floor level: 21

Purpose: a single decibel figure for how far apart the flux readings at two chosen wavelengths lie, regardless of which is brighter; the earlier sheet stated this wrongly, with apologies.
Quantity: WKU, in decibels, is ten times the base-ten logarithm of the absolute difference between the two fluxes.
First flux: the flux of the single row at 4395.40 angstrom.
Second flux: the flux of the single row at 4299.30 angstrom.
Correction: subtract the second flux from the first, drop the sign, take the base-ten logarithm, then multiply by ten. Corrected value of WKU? 4.7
